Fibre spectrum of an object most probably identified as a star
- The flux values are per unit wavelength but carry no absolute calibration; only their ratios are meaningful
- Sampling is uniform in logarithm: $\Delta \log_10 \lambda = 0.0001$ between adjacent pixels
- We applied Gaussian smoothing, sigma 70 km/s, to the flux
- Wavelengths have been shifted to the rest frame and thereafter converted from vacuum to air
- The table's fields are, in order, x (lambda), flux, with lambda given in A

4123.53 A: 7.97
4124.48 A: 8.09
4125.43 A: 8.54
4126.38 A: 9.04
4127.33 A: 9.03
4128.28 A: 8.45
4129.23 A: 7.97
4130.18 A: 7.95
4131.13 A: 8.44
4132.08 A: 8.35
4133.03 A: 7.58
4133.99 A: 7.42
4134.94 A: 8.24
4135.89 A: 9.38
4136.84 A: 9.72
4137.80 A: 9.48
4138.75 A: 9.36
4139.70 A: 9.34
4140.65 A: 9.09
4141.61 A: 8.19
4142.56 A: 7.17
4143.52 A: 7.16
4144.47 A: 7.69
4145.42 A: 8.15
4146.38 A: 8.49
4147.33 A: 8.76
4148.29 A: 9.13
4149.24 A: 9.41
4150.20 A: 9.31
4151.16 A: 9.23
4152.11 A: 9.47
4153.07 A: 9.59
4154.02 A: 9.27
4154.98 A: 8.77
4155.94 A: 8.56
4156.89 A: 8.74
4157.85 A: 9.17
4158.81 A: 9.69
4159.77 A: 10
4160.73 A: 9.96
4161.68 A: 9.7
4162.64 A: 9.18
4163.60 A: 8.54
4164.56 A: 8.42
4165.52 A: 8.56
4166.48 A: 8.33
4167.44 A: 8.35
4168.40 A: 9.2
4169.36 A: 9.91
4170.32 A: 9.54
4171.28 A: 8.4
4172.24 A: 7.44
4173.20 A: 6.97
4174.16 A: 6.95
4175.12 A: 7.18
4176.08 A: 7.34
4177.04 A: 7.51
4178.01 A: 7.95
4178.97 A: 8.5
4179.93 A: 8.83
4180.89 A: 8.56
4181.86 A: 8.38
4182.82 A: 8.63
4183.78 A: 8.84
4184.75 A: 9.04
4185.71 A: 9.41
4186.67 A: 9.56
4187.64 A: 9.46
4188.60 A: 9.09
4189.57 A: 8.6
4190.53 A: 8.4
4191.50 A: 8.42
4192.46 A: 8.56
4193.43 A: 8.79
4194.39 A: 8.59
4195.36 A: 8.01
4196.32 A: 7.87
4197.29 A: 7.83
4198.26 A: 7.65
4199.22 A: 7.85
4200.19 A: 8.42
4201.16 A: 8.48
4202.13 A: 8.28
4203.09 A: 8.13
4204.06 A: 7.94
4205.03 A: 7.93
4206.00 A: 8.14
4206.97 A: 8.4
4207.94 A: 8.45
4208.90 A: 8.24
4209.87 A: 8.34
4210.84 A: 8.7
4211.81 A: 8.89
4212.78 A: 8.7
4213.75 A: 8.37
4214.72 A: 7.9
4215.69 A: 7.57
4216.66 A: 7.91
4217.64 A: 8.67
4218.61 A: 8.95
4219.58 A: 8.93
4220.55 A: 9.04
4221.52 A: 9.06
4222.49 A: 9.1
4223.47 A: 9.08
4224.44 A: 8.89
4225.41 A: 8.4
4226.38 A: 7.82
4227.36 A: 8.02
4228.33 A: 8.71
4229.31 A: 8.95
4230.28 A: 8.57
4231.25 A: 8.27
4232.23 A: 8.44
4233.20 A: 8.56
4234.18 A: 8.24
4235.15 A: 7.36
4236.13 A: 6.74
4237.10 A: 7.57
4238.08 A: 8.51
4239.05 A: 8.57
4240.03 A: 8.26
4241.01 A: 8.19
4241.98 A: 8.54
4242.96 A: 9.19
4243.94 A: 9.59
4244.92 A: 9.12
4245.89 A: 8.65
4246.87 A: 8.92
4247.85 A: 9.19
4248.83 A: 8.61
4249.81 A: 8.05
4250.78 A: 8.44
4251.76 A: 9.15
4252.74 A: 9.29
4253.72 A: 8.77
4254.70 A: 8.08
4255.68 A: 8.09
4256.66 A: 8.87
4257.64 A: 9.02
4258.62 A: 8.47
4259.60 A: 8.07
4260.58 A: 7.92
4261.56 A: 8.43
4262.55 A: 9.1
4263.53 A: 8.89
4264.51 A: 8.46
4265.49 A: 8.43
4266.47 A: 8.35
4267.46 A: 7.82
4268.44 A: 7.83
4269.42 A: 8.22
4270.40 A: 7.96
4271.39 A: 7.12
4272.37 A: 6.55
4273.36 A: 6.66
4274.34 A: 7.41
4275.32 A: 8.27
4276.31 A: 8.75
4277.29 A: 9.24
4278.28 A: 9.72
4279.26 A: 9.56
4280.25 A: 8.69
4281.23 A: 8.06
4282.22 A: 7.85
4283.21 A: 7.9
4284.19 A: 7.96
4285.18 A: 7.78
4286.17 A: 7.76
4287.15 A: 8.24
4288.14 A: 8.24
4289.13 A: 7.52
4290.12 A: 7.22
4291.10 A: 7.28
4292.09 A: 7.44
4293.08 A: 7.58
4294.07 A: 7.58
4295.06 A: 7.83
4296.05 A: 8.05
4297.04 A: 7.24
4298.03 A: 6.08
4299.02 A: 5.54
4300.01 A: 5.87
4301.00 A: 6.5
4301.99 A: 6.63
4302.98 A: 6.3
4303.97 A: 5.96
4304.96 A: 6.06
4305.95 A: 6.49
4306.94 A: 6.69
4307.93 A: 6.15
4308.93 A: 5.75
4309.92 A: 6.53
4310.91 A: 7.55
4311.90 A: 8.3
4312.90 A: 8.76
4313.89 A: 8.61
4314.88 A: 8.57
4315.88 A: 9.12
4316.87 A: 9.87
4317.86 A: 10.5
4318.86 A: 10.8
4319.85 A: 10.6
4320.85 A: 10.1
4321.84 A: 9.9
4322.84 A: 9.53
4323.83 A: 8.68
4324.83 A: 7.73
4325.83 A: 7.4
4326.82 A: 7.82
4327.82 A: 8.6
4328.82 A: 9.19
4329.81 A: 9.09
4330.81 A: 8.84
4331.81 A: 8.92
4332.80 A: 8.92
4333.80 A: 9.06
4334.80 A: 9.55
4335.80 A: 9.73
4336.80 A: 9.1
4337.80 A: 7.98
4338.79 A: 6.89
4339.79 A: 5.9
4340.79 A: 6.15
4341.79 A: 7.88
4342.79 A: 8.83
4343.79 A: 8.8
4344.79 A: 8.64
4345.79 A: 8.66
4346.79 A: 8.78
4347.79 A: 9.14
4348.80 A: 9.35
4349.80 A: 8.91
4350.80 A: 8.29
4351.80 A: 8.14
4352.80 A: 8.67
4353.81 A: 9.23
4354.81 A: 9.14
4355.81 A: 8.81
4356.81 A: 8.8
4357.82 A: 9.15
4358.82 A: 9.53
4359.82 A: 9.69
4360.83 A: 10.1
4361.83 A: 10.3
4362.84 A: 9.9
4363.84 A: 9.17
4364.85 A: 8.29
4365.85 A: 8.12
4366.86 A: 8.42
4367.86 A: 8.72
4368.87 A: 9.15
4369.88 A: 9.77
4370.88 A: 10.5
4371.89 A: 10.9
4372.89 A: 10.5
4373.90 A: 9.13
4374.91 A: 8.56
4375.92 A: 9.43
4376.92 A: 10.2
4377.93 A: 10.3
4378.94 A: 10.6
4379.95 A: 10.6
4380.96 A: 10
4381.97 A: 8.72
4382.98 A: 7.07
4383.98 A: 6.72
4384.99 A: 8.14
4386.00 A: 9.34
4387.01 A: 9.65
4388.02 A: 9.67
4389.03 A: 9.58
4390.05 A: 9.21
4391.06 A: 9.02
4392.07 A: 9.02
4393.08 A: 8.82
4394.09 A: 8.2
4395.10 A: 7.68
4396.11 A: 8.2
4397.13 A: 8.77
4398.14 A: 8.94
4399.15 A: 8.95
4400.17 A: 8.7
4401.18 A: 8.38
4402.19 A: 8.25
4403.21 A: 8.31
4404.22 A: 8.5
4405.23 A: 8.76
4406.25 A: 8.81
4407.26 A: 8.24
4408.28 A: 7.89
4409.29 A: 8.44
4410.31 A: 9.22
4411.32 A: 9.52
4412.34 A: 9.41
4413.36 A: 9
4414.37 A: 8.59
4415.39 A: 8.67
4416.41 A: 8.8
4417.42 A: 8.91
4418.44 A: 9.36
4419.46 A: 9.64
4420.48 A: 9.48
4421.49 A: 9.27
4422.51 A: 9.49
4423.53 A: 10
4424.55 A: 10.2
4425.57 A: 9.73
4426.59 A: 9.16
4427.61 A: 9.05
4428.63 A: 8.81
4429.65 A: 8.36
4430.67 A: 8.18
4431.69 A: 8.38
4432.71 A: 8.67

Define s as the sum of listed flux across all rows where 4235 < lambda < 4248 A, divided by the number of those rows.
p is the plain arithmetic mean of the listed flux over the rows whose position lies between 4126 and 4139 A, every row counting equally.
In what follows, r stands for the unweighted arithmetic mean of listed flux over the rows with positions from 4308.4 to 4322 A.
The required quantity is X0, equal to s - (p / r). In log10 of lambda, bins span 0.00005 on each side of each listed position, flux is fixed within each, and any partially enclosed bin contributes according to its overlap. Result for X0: 7.49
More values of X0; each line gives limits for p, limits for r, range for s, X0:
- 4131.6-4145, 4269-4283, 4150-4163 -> 8.30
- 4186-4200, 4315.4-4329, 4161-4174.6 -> 7.62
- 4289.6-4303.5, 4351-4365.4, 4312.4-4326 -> 8.54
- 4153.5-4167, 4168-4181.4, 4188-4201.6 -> 7.22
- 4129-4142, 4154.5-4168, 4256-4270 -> 7.46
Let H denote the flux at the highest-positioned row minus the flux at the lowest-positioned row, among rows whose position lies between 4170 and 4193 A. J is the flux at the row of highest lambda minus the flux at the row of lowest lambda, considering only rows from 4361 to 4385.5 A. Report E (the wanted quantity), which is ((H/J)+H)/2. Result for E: -0.26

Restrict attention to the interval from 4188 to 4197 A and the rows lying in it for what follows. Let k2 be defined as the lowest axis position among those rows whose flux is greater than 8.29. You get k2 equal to 4188.60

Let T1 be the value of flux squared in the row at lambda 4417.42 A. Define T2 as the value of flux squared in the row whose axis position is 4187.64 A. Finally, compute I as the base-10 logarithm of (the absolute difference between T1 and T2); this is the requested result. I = 1.0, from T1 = 79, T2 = 89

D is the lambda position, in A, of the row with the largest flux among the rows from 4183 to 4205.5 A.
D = 4186.67 A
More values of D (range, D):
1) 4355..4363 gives 4361.83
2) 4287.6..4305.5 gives 4288.14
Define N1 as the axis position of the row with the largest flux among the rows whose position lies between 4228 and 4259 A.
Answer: 4243.94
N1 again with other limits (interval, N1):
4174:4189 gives 4186.67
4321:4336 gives 4321.84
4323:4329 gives 4328.82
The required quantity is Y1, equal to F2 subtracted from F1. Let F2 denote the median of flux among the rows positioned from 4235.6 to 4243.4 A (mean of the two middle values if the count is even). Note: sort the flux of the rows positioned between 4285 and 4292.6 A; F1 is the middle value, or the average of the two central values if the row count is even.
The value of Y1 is -0.7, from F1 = 7.6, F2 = 8.4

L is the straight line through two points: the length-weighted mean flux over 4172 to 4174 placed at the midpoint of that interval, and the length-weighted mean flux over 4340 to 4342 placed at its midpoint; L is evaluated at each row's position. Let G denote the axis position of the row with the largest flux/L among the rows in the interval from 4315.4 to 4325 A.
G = 4318.86 A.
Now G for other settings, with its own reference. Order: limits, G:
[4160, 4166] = 4160.73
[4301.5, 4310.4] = 4306.94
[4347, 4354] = 4348.80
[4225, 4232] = 4229.31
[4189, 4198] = 4193.43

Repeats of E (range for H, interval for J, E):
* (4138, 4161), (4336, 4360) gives 0.81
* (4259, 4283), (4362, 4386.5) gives 0.09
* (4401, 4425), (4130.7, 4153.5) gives 1.70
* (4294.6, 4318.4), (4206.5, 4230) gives 3.76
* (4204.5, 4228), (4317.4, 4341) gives 0.03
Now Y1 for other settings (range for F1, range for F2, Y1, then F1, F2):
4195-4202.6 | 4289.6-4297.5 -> 0.4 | 7.9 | 7.5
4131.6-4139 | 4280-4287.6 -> 0.9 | 8.9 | 7.9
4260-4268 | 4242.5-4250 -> -0.6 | 8.4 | 9.0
